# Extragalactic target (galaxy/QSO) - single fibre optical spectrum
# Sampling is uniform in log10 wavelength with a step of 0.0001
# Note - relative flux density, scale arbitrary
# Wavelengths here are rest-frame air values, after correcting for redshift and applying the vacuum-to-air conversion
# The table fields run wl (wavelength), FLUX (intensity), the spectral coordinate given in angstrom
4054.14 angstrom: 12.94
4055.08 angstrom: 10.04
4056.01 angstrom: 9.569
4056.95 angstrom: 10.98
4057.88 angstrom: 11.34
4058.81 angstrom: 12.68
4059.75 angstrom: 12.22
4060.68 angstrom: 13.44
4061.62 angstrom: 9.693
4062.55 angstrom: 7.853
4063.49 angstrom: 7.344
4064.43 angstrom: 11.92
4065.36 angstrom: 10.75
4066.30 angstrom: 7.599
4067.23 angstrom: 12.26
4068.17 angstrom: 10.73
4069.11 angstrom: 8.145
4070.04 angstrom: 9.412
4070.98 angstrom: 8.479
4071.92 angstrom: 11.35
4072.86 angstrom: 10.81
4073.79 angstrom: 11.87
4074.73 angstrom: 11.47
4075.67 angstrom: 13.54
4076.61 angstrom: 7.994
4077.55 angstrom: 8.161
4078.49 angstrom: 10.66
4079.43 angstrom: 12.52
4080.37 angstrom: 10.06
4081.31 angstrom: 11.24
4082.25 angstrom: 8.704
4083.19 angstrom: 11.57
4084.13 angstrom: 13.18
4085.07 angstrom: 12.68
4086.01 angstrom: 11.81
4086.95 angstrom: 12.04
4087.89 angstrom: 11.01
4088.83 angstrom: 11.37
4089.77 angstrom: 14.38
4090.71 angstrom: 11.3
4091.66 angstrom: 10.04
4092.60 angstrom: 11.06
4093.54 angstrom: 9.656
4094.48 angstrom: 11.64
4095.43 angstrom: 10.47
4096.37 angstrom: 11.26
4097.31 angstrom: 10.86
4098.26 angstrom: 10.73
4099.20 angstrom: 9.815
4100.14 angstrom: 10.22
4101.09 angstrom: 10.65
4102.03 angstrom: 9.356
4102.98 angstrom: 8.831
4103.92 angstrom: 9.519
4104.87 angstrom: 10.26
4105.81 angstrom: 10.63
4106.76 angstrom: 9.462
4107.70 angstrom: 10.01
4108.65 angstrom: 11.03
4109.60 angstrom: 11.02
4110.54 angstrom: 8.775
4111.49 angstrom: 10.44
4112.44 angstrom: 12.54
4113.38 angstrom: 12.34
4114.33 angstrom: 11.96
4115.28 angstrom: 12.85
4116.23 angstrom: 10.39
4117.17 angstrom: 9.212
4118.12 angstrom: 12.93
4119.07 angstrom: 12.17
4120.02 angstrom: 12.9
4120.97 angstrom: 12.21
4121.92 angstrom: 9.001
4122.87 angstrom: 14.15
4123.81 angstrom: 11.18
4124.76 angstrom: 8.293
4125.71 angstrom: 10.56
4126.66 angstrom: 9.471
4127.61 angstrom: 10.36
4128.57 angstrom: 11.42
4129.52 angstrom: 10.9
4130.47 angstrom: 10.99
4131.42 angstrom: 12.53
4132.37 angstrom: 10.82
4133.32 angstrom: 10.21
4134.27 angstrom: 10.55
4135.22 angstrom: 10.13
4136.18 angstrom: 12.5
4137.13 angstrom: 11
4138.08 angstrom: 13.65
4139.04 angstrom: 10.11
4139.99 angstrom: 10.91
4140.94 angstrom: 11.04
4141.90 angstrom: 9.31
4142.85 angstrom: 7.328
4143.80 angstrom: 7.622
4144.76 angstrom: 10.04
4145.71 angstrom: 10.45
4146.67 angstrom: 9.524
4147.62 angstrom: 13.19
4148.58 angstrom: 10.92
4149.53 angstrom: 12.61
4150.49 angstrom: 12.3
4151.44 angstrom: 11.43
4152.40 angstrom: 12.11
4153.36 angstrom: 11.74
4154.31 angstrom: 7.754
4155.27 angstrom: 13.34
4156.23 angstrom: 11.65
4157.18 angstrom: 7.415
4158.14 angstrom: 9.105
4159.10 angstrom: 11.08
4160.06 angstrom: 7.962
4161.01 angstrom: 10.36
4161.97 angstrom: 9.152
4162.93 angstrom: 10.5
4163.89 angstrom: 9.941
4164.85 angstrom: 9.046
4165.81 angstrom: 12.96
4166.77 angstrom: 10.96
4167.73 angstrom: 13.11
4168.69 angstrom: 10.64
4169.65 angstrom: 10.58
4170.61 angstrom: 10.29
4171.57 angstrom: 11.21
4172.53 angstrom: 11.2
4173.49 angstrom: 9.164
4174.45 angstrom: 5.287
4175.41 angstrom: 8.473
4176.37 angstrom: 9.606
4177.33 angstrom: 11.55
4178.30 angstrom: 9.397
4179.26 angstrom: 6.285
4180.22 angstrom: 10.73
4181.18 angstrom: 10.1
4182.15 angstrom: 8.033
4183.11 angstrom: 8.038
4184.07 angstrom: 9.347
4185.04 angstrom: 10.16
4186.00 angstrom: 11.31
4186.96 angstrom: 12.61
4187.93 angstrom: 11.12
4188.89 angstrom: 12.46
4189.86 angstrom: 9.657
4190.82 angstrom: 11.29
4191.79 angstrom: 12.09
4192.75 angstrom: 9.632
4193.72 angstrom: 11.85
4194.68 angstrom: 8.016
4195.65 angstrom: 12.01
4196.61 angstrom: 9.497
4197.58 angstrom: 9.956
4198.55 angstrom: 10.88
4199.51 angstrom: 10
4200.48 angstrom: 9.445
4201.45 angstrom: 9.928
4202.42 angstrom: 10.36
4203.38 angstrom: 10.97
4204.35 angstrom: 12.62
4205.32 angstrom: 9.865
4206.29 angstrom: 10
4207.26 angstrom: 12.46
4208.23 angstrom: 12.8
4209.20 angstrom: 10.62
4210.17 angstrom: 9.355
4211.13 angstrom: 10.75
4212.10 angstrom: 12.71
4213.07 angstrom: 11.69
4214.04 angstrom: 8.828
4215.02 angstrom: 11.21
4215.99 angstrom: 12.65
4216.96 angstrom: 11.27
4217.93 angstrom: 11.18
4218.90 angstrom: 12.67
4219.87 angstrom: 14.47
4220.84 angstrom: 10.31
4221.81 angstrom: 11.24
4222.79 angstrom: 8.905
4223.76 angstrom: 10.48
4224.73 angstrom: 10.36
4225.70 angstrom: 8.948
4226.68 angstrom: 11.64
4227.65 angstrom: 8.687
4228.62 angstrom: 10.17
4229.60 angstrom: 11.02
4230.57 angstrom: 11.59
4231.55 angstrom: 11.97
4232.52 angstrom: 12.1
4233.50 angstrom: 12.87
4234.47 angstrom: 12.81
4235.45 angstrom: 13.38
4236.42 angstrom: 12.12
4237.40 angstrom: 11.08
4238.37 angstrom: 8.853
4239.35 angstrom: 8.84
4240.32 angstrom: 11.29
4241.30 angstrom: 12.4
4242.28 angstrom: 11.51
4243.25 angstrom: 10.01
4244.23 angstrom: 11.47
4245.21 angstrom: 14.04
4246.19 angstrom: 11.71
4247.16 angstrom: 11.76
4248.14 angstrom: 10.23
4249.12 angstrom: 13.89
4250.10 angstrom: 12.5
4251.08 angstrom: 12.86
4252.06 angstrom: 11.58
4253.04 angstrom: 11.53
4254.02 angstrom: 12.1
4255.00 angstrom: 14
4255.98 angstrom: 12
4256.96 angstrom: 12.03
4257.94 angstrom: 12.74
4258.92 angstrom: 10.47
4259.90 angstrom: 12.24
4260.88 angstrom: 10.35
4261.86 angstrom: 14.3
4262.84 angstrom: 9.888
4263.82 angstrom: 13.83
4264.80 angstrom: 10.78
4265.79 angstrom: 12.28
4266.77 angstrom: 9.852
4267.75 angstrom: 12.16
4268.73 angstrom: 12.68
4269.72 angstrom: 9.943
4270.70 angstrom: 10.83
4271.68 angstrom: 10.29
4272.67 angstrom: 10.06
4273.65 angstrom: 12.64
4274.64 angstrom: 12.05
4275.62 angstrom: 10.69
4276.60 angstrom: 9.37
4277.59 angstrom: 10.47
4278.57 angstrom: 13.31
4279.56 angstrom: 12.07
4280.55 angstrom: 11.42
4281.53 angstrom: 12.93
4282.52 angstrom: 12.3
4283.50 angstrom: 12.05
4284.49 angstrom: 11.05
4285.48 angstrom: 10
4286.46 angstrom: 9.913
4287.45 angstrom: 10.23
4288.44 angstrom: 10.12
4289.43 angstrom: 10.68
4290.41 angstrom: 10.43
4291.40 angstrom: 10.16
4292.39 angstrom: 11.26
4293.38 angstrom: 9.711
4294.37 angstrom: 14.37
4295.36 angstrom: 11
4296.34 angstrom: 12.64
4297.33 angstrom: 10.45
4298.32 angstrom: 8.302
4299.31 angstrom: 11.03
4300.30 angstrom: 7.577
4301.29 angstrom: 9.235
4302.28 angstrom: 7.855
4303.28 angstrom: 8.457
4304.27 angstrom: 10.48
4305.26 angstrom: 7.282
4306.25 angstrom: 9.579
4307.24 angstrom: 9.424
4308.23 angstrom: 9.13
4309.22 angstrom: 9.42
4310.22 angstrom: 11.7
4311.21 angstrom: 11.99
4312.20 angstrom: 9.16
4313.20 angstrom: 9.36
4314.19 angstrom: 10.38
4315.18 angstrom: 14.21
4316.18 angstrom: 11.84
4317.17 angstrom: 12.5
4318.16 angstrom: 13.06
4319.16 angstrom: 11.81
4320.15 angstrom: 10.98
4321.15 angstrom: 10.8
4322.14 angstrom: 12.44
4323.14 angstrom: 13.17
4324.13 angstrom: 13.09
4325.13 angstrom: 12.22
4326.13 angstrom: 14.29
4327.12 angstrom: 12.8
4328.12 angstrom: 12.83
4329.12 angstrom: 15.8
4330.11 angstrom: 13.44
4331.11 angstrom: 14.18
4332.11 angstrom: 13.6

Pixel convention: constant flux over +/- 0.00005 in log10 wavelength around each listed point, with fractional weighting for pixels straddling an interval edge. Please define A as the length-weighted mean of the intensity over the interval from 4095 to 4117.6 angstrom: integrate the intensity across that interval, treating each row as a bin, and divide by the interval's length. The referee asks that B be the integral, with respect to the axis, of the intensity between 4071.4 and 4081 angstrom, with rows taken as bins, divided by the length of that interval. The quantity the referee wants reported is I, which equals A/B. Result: 0.97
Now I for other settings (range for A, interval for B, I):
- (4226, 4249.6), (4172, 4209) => 1.12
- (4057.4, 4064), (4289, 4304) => 1.04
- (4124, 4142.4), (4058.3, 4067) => 1.03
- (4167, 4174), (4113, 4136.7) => 0.97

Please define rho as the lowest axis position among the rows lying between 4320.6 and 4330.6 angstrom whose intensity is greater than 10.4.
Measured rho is 4321.15 angstrom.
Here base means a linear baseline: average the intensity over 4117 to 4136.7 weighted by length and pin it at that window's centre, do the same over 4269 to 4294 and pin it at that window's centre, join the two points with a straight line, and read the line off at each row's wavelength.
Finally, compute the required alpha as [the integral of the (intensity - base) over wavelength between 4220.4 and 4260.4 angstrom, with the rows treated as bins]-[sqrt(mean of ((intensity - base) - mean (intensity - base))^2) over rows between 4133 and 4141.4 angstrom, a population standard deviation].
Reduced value 17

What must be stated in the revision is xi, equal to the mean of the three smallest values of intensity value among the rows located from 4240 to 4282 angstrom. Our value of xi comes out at 9.7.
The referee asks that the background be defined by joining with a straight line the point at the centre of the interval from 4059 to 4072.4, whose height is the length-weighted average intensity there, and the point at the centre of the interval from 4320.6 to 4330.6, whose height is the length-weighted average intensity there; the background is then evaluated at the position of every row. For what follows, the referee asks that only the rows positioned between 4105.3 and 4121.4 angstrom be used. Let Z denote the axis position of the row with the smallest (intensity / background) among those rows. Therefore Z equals 4110.54 angstrom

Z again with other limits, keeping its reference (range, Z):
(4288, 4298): 4293.38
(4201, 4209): 4205.32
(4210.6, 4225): 4214.04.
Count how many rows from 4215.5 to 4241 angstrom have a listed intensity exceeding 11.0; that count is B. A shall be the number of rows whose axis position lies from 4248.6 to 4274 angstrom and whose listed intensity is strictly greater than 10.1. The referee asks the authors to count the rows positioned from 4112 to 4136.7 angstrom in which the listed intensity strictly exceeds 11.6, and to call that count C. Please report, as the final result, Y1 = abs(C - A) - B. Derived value -6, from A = 22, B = 17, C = 11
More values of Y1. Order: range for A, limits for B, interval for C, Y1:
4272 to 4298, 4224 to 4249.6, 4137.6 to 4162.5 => -5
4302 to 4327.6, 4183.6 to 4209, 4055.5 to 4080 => -2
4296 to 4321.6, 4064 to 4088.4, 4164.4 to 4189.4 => -4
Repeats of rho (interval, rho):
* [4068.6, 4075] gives 4071.92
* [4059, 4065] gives 4059.75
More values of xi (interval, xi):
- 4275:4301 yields 8.4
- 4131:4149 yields 8.1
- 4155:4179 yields 6.9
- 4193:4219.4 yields 8.7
